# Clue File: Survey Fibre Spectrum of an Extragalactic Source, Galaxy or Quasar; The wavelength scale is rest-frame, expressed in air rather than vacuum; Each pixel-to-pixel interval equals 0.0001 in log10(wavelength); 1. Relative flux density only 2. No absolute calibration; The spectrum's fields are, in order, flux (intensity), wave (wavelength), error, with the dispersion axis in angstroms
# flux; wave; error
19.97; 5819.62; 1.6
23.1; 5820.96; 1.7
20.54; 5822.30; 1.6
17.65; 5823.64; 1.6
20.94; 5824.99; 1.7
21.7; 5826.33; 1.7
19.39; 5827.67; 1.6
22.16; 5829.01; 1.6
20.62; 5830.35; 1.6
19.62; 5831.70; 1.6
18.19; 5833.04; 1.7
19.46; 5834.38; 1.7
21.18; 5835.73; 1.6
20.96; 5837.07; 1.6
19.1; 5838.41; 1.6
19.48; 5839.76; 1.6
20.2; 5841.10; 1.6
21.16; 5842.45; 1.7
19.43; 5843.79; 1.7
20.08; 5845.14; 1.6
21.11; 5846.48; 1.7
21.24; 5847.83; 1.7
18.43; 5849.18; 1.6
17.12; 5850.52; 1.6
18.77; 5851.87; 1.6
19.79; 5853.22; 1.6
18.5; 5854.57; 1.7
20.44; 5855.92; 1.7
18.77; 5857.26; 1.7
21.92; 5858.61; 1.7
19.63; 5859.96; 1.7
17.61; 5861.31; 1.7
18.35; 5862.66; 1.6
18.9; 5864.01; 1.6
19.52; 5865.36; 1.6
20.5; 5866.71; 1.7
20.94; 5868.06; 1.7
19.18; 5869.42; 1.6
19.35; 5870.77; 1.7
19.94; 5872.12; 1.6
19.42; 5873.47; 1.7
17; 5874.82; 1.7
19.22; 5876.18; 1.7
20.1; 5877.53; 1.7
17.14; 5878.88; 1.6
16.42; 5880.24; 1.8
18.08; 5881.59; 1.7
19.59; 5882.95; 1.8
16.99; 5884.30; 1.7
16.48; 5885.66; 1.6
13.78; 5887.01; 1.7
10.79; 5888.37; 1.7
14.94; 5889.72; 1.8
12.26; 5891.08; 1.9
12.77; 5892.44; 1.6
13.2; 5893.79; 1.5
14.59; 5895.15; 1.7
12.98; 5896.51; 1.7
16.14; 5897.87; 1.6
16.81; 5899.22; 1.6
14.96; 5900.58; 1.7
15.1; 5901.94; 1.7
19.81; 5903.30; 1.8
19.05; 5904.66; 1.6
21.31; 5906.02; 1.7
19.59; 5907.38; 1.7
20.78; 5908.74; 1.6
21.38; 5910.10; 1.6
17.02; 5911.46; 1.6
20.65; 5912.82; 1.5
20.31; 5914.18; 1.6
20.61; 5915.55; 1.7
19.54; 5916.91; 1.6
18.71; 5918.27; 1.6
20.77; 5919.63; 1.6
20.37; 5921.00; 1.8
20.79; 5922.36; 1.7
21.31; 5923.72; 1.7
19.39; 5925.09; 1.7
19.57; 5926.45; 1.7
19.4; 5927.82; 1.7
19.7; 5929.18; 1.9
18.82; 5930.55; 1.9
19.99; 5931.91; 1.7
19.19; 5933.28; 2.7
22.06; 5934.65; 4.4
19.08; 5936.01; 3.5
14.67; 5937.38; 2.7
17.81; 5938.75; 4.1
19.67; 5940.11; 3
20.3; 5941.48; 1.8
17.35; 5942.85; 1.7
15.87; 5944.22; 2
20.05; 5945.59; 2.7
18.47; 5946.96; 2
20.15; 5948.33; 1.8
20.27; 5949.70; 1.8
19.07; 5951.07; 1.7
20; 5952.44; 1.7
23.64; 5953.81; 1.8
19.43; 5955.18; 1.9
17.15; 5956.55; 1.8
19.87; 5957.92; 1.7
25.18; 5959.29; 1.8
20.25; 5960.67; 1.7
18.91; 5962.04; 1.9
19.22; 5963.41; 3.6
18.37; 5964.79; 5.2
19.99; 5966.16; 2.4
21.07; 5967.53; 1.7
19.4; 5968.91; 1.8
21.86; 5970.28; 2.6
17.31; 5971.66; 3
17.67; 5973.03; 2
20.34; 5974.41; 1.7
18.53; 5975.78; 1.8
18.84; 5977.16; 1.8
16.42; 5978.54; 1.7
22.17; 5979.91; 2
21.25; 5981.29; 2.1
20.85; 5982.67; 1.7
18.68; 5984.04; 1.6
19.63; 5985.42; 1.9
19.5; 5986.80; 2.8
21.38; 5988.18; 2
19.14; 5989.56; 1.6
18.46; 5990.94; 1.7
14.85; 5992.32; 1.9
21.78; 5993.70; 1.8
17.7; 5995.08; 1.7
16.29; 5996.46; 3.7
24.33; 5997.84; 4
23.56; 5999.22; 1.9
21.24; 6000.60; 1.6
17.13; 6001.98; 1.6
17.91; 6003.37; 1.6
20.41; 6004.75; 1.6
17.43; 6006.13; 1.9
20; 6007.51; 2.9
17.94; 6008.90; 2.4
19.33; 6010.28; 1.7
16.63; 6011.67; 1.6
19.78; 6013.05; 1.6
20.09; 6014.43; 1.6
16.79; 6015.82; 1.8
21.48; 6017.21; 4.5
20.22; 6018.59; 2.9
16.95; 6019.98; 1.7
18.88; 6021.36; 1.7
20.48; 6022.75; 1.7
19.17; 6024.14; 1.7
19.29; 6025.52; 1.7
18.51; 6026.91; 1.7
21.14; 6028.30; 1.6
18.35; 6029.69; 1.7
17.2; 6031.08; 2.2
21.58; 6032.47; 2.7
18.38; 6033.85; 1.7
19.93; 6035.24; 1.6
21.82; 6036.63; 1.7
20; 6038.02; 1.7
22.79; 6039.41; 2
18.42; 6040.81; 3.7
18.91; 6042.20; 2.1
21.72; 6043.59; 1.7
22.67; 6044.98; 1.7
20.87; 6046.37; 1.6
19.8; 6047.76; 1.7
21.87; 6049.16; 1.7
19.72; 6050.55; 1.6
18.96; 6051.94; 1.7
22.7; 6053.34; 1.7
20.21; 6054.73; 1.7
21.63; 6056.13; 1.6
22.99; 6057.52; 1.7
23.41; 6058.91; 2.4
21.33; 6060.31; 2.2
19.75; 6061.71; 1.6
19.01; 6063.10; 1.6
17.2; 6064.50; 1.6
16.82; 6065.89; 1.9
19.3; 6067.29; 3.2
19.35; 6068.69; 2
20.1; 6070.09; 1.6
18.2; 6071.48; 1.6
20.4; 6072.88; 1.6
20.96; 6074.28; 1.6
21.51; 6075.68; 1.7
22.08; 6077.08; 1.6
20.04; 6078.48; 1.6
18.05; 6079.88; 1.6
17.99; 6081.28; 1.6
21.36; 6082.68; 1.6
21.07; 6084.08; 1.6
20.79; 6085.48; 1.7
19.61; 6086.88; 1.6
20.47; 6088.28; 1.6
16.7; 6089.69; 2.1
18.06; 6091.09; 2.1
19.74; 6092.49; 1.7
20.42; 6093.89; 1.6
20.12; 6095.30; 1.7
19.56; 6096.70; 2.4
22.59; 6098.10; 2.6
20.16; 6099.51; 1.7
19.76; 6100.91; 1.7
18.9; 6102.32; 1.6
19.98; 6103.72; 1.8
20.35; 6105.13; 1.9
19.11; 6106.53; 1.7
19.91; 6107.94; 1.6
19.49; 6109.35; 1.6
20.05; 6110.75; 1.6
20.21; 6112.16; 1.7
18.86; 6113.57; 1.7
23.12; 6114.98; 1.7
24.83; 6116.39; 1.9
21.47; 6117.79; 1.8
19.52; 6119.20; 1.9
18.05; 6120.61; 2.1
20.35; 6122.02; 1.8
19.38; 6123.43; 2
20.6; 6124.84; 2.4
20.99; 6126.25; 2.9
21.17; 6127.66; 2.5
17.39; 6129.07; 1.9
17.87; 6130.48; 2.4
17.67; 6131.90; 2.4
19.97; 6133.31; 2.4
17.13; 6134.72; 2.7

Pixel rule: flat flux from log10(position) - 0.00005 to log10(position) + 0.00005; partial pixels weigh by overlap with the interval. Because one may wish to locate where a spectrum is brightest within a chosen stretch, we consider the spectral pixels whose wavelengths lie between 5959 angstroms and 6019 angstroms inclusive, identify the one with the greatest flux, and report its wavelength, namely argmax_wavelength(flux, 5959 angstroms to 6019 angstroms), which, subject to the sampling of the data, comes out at 5959.29 angstroms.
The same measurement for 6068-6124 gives 6116.39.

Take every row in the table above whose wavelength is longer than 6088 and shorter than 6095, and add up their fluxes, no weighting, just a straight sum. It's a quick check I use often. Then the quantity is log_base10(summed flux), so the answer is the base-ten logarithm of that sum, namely 1.980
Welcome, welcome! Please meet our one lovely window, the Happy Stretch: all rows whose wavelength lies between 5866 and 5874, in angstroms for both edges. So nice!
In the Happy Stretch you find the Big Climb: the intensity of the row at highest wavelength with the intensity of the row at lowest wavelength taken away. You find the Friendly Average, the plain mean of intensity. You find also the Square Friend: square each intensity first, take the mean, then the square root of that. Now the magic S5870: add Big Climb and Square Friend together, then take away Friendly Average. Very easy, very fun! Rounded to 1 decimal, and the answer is -1.1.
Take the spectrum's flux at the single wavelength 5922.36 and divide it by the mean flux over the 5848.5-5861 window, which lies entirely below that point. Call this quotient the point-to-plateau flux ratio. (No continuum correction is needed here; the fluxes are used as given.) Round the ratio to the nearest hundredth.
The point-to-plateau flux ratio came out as 1.08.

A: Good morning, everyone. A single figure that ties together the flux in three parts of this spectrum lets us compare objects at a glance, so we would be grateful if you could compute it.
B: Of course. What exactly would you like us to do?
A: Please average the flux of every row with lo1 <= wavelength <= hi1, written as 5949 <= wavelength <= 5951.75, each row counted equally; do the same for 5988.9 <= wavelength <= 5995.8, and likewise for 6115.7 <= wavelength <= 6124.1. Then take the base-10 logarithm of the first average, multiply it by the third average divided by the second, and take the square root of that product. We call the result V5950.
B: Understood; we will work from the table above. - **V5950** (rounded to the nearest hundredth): 1.20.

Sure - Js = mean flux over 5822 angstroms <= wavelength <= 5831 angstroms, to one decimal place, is 20.4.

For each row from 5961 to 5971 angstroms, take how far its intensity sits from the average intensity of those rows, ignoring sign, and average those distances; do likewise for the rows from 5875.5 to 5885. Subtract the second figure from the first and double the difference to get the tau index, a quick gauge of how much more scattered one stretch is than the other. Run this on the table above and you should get -0.5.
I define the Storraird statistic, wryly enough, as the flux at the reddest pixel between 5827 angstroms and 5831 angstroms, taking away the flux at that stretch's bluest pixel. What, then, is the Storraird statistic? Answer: 1.2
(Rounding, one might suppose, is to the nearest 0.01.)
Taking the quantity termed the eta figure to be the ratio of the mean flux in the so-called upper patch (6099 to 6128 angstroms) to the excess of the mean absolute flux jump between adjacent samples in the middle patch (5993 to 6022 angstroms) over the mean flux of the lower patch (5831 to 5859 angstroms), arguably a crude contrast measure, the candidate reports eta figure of -1.19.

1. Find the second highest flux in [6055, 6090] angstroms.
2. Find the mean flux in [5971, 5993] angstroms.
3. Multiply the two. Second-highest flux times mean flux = 438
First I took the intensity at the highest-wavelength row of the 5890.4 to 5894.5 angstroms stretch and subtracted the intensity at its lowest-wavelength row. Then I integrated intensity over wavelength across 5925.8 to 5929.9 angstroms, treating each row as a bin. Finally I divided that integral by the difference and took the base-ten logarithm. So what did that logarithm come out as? 1.93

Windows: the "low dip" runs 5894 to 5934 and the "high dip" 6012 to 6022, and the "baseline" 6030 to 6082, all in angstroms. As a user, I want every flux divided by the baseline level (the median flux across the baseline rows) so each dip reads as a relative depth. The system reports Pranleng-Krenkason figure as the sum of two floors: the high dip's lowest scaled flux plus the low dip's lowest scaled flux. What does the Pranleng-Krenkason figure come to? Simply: 1.49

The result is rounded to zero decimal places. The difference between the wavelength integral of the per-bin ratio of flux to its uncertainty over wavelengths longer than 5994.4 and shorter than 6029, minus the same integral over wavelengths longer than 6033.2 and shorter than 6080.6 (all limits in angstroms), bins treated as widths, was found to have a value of -197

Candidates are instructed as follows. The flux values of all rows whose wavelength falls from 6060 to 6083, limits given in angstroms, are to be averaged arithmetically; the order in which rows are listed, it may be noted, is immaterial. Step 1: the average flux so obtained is 19.6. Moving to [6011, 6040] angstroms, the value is 19.5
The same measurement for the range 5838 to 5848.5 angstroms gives 20.2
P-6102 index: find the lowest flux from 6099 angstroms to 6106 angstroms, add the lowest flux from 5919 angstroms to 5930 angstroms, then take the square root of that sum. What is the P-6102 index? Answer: 6.19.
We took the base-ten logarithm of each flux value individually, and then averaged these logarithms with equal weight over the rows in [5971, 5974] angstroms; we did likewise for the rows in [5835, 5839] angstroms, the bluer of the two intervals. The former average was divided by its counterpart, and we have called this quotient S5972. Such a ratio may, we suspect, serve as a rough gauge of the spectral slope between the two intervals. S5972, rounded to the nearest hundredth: 0.95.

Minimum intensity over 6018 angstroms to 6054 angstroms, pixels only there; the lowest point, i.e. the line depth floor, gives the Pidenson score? 16.95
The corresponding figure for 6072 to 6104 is 16.7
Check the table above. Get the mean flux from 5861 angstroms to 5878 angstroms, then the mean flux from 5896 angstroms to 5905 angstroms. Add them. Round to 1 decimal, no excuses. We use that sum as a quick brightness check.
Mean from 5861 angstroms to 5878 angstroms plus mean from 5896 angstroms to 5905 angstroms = 35.6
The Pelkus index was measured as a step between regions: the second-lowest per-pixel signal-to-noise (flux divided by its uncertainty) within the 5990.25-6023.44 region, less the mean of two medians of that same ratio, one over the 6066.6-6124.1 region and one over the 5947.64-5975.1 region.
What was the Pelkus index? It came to -6.6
